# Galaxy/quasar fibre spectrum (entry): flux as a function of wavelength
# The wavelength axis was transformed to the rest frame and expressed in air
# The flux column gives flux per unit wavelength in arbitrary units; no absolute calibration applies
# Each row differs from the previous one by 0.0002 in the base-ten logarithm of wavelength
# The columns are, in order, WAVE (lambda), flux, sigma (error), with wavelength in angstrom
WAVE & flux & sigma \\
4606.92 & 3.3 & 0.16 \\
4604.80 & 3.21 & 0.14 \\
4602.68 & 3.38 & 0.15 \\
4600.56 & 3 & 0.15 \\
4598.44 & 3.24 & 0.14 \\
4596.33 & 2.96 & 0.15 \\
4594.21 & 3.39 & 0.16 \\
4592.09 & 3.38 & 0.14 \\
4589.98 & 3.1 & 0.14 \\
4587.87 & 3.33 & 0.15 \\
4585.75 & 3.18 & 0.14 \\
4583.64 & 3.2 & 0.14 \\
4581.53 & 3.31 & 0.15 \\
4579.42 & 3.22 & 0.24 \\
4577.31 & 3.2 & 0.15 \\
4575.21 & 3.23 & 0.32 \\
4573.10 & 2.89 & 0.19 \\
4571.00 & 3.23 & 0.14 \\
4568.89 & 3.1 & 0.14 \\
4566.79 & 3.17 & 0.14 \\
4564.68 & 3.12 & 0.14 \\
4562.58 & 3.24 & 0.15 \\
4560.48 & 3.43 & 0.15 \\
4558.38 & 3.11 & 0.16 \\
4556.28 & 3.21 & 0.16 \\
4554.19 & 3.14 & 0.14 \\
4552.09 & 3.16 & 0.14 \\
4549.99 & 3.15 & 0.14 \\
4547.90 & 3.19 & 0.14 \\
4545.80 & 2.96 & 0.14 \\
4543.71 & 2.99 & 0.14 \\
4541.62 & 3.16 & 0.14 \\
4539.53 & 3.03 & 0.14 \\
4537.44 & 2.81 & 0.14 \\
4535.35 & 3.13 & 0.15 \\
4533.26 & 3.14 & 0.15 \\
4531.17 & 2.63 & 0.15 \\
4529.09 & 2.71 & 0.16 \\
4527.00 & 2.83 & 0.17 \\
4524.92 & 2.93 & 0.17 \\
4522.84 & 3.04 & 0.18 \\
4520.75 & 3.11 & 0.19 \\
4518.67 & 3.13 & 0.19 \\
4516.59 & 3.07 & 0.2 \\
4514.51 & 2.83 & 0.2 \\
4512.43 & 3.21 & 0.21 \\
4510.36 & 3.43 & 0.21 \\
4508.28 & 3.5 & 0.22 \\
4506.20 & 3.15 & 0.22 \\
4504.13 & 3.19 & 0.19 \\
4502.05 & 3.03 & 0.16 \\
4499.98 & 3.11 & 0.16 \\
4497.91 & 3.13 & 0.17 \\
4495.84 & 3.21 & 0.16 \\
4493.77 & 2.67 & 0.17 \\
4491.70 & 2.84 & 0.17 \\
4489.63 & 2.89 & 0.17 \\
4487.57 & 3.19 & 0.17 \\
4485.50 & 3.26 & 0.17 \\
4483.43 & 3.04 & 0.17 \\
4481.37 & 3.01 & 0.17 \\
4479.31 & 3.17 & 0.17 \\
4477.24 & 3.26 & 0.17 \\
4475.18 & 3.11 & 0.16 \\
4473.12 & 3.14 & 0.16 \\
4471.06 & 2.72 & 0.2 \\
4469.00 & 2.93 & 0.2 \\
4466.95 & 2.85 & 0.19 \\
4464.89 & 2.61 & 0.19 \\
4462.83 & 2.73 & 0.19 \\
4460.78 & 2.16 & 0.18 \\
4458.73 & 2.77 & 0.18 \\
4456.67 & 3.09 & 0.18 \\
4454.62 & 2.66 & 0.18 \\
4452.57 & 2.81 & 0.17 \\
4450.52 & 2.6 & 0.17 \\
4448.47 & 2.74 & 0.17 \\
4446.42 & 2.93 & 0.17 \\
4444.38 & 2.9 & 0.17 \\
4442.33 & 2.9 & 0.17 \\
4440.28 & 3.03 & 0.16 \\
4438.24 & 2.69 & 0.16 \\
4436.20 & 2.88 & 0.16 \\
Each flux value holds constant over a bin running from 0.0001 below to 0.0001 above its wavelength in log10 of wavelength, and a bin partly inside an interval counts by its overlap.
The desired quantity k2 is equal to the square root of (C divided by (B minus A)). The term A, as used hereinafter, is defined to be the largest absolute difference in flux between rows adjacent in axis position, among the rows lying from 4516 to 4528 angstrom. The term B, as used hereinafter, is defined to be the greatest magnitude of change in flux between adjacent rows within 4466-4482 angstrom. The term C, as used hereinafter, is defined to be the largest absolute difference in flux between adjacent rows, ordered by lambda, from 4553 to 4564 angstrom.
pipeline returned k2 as 1.02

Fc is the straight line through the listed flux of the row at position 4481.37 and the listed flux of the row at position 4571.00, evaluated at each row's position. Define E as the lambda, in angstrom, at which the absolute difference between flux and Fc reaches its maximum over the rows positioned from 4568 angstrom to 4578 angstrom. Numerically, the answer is 4573.10 angstrom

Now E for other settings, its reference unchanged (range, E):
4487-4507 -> 4493.77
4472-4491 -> 4477.24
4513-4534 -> 4531.17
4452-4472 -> 4460.78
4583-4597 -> 4596.33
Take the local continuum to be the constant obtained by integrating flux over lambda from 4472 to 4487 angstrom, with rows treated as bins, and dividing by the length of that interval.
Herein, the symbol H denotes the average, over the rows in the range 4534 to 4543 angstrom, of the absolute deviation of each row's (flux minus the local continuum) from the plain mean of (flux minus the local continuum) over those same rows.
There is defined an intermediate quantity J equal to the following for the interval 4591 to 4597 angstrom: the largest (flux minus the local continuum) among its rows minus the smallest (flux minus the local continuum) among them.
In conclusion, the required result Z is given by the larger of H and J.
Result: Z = 0.4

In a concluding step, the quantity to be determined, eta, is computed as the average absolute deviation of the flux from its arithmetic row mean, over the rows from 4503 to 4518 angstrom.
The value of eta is 0.16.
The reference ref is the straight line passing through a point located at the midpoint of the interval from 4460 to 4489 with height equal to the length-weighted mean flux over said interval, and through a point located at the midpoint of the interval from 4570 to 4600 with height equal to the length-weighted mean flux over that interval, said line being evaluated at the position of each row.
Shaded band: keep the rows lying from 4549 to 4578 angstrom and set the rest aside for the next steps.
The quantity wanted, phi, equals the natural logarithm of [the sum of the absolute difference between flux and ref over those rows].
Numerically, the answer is 0.071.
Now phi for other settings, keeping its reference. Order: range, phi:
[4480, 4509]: 0.884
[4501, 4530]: 0.915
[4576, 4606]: 0.365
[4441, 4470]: 0.932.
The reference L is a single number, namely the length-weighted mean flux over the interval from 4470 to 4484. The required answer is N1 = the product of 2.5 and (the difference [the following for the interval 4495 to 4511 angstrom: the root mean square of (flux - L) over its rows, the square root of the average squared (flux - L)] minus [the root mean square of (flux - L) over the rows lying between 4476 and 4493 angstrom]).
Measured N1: 0.2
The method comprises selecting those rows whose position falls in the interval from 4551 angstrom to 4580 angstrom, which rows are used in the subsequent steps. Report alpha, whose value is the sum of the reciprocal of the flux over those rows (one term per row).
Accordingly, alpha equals 4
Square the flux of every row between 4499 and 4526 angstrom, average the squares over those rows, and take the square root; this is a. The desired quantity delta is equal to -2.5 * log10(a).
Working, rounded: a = 3.14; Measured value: -1.24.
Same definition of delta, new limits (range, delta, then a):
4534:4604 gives -1.25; 3.17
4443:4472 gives -1.10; 2.76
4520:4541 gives -1.17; 2.94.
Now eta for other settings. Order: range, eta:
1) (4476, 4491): 0.12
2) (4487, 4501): 0.18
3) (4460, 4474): 0.20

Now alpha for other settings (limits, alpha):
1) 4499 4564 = 10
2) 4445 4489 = 7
